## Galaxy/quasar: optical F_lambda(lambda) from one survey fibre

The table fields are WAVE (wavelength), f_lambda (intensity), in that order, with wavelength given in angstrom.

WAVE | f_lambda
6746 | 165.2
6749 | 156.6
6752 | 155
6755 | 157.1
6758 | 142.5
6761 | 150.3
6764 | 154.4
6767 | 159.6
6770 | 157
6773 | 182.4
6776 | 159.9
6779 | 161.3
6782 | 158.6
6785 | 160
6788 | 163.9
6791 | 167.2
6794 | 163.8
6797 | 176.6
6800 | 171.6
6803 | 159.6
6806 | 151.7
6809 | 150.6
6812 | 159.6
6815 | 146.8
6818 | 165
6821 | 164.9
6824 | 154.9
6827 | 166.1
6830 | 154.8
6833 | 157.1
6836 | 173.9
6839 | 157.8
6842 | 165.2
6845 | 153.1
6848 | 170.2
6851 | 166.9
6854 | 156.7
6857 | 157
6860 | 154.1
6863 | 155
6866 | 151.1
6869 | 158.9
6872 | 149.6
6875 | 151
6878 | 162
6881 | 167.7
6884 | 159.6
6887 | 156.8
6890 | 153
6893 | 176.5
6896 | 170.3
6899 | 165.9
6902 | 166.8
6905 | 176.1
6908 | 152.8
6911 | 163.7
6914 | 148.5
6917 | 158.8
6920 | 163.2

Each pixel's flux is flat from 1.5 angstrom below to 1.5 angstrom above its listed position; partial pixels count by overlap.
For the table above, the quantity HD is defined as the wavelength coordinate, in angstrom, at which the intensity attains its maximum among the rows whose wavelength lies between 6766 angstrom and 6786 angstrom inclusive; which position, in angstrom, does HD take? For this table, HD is 6773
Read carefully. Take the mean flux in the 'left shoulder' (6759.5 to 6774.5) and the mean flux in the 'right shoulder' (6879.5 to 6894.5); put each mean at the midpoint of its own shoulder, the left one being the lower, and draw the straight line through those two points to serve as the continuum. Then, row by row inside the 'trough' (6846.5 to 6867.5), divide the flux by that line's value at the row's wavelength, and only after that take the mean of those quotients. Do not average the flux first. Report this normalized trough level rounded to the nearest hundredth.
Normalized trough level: 0.98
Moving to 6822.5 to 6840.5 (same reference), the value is 0.99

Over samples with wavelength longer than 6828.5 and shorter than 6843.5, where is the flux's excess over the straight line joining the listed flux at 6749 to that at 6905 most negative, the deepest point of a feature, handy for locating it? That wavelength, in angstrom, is 6830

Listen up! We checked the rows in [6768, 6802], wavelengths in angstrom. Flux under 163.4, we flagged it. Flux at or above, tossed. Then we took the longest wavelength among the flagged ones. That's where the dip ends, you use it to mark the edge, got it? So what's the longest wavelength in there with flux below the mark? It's 6785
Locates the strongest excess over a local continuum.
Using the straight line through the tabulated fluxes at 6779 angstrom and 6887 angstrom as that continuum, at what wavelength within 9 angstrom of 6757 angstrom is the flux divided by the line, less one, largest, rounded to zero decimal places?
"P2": 6755 angstrom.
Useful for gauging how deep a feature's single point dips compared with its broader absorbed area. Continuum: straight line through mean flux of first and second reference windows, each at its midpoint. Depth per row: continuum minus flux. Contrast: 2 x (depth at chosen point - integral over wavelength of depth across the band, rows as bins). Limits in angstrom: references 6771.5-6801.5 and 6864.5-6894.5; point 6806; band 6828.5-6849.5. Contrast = 12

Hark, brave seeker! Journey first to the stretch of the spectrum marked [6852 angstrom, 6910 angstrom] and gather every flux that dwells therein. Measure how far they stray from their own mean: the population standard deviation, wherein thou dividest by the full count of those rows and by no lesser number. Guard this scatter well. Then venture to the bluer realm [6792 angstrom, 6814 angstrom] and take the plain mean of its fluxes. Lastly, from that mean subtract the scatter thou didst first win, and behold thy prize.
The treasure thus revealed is 154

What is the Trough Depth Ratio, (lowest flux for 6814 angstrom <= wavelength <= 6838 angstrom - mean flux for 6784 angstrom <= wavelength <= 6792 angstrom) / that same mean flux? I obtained -0.10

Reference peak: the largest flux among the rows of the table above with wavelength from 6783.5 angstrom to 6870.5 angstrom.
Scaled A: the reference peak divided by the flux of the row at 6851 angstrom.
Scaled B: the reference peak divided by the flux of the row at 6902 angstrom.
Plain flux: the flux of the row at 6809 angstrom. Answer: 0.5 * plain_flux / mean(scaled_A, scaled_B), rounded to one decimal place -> 71.1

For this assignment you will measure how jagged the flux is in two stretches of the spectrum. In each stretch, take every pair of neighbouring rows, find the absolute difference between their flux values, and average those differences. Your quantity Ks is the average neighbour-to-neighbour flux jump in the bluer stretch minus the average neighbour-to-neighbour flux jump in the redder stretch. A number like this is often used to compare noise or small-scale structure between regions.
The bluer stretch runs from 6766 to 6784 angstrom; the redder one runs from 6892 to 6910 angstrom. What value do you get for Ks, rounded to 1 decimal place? 2.1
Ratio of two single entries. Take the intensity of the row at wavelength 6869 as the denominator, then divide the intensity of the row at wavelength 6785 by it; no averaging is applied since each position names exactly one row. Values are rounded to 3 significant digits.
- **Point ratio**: 1.01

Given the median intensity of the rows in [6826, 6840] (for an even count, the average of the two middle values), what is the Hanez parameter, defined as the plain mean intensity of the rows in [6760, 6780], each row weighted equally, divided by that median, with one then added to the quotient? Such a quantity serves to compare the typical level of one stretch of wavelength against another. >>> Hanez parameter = 2.02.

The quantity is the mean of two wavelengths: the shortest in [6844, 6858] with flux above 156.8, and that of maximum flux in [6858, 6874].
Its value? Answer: 6858.5 angstrom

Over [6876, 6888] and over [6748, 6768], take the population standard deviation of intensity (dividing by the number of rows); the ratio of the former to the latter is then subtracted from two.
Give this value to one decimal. 1.2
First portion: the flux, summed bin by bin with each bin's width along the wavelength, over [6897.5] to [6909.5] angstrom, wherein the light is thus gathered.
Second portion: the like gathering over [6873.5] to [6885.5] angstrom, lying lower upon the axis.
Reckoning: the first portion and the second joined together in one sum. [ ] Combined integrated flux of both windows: 3906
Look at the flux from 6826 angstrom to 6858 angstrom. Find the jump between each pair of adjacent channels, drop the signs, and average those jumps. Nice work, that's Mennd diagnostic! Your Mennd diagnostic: 9.7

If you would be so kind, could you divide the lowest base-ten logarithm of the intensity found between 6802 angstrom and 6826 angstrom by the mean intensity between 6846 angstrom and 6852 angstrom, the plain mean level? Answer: 0.0129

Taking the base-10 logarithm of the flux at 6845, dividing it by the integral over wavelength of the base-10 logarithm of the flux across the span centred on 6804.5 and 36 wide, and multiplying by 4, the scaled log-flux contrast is 0.11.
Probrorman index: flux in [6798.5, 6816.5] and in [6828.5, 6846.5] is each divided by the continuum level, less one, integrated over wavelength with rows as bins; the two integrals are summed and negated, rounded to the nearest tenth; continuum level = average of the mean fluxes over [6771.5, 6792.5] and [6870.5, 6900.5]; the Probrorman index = 1.0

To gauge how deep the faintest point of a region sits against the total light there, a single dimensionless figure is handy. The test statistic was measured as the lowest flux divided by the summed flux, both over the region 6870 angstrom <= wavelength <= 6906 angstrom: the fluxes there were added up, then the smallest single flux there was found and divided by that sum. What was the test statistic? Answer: 0.0765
